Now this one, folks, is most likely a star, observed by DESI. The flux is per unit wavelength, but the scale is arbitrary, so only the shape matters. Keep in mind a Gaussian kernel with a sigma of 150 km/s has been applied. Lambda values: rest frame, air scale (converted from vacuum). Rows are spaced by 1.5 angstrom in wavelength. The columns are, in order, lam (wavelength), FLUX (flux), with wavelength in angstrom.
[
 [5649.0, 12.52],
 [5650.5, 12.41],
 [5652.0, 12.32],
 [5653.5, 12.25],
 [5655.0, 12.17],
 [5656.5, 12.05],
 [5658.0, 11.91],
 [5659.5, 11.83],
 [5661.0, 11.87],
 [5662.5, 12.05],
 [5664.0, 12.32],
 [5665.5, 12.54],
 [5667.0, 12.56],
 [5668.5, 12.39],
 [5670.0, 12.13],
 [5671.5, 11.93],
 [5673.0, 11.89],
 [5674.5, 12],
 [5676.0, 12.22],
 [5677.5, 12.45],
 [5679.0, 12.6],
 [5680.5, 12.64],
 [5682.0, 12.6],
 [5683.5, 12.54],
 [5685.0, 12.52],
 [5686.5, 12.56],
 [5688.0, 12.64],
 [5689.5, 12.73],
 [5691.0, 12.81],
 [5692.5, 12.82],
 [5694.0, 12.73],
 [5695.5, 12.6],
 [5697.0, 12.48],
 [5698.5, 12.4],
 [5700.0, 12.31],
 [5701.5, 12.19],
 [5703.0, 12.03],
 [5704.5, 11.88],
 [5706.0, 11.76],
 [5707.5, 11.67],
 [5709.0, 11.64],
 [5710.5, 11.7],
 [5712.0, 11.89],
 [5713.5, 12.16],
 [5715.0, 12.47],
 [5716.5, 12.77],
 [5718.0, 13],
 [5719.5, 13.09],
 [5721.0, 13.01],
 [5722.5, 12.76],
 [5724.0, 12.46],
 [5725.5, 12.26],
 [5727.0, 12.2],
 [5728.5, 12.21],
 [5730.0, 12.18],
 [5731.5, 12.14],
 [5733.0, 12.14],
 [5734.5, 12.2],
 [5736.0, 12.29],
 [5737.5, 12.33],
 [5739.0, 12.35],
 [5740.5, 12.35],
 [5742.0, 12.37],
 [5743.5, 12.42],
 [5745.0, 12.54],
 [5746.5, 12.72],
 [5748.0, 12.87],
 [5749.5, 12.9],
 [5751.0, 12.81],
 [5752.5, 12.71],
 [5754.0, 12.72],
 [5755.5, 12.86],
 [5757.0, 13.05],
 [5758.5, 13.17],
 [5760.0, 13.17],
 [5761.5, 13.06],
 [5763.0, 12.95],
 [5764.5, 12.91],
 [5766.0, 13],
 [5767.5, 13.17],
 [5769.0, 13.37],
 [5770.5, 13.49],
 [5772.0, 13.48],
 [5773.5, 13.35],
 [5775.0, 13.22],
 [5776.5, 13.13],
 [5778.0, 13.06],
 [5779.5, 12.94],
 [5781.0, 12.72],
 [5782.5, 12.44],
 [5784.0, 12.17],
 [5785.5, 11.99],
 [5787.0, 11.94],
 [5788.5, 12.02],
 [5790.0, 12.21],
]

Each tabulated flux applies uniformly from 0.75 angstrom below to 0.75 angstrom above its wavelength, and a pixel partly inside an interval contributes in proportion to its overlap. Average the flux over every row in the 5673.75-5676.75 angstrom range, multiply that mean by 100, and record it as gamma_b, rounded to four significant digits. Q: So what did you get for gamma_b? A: 1211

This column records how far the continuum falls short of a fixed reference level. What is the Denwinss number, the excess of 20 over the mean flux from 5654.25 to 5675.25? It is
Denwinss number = 7.88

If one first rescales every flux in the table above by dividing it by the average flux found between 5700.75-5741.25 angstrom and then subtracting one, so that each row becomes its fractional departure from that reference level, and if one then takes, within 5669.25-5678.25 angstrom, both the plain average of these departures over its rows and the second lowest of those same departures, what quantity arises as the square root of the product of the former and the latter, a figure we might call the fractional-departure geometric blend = 0.019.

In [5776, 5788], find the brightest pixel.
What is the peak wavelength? 5776.5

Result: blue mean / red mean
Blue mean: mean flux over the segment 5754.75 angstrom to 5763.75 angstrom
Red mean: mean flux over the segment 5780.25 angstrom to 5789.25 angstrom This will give 1.07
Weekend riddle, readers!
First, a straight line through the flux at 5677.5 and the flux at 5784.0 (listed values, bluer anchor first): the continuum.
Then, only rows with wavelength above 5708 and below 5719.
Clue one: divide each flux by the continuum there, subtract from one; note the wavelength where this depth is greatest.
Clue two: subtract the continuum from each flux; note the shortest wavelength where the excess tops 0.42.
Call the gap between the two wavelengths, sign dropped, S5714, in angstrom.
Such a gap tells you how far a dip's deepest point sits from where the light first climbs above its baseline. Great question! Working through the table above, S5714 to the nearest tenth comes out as 7.5 angstrom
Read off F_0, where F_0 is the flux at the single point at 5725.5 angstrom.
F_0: 12.26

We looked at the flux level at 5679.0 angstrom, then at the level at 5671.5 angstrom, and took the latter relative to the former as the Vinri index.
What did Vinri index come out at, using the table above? 0.947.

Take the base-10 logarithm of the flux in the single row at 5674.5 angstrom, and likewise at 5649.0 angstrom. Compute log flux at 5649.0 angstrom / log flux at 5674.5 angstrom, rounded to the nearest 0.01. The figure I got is 1.02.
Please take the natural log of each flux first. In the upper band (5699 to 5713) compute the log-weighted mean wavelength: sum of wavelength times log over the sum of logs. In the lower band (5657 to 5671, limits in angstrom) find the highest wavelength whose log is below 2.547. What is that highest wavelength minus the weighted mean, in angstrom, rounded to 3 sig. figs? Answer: -36.0 angstrom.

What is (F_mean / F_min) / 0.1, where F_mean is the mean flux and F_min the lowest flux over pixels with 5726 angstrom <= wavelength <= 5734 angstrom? 10.0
